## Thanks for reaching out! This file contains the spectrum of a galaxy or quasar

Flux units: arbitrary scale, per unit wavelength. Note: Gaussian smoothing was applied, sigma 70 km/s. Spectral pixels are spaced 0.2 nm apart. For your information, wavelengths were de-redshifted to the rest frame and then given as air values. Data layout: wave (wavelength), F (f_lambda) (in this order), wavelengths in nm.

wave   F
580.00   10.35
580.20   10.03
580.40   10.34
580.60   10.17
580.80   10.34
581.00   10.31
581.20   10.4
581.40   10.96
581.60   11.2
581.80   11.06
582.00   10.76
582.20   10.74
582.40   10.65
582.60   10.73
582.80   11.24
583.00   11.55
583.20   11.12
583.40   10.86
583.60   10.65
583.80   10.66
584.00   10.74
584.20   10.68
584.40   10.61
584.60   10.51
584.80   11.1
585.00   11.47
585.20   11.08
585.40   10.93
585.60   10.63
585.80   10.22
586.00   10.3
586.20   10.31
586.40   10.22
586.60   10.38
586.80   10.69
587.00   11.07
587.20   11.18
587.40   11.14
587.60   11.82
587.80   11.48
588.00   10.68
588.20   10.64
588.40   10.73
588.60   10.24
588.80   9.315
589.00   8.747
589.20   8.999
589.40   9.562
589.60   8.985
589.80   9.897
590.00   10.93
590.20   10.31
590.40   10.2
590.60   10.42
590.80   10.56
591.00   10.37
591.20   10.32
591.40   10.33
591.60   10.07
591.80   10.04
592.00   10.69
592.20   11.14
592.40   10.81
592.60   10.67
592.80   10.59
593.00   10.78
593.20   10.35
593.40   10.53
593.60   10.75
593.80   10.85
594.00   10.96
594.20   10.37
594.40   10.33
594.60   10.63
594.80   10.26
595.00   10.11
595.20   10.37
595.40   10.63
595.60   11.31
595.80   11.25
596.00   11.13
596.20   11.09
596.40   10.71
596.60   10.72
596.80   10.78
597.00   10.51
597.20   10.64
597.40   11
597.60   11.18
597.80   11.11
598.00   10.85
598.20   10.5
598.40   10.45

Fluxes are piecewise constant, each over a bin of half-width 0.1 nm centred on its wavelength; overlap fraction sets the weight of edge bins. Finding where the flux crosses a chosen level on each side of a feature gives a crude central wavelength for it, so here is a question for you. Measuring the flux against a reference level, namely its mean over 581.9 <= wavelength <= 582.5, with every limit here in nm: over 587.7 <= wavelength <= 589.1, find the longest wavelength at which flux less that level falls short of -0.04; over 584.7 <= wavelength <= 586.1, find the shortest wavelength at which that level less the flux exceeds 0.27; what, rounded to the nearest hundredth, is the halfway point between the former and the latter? 587.40 nm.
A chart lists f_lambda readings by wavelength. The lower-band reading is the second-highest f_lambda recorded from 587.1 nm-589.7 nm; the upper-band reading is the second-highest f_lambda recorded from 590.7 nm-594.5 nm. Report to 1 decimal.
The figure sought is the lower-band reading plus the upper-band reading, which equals 22.4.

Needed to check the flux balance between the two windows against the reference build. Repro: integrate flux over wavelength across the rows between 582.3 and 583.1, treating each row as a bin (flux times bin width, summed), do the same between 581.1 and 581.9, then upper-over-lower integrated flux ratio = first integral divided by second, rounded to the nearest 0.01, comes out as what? 1.01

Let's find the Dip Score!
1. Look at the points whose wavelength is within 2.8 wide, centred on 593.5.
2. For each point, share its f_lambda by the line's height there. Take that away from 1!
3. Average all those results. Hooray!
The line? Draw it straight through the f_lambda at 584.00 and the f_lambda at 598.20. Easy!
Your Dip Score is -0.01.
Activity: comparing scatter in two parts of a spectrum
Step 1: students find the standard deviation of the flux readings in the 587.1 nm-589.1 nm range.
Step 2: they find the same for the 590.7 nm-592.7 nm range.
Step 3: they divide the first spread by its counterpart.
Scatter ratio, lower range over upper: 2.8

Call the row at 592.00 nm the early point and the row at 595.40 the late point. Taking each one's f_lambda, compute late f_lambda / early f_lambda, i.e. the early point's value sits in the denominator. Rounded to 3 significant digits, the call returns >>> 0.994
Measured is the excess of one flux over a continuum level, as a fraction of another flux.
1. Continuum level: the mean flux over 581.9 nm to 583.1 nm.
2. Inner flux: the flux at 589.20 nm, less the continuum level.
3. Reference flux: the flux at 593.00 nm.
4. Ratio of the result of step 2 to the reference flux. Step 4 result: -0.18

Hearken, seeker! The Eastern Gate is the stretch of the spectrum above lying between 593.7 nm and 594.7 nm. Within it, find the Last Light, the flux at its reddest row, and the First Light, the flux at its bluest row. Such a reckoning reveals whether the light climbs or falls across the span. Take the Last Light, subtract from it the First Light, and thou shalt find -0.22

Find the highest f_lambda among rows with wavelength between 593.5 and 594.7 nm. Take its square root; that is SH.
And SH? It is 3.311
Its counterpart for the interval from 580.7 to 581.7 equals 3.347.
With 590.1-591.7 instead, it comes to 3.250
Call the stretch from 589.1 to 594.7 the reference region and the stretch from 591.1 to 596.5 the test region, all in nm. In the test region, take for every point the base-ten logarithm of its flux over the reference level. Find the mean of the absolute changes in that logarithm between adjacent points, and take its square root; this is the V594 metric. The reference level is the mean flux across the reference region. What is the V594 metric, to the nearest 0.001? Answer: 0.100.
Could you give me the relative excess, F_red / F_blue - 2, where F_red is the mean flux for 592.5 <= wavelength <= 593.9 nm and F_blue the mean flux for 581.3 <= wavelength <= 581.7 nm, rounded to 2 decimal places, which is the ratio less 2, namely -1.04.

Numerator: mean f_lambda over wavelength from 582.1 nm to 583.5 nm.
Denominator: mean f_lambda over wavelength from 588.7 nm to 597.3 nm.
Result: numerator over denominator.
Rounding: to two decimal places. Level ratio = 1.05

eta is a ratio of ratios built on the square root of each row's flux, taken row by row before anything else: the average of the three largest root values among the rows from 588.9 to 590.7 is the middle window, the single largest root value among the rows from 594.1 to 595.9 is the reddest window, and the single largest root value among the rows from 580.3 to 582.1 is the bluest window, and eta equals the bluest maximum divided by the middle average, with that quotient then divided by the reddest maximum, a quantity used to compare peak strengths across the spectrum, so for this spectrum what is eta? 0.306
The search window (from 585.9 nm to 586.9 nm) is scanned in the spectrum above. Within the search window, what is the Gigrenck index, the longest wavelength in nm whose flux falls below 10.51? 586.60 nm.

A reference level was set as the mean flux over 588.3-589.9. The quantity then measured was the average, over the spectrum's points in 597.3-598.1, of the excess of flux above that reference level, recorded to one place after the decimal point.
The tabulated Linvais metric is 1.5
